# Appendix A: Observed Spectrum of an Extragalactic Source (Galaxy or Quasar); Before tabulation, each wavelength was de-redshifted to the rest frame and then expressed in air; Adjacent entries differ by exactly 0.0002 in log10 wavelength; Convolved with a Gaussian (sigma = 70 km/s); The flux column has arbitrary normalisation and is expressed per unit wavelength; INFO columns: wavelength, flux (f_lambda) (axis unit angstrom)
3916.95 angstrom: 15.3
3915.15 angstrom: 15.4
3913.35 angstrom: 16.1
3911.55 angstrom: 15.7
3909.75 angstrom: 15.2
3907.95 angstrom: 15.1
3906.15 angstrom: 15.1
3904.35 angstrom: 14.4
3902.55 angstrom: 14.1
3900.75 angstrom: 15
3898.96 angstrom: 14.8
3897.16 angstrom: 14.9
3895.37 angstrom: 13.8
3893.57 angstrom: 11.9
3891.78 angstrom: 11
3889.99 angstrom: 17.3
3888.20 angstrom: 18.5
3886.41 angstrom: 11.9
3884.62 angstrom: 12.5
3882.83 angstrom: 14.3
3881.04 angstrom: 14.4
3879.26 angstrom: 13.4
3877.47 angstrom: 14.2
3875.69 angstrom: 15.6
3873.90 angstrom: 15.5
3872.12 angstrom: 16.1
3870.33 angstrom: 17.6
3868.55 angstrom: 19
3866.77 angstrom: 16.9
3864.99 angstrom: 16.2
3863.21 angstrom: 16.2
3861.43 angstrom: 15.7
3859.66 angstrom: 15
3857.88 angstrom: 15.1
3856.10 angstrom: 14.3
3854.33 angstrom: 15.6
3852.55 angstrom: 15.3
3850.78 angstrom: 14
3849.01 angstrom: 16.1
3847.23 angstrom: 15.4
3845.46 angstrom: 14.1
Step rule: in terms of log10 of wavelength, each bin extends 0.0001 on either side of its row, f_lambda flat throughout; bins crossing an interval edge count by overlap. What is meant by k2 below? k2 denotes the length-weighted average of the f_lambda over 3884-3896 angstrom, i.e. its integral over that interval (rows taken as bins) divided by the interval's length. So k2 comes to 13.9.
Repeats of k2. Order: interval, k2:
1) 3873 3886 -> 14.2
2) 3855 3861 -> 14.9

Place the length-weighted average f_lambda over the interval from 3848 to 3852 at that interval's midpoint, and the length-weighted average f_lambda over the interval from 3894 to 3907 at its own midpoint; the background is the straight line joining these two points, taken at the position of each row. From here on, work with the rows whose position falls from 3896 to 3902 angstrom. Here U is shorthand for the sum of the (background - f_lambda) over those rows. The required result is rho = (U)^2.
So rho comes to 1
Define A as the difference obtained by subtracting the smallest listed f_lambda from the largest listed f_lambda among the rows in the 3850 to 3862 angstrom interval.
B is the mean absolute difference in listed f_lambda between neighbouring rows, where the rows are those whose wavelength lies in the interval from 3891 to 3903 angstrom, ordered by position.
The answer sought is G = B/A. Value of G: 0.50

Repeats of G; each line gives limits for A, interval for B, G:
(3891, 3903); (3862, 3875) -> 0.26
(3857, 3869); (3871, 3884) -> 0.17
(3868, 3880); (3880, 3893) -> 0.49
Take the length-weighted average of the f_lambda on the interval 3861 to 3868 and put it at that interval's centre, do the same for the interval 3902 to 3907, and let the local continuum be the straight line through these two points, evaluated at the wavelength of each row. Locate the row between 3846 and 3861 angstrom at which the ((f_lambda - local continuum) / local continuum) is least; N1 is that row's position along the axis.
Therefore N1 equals 3850.78 angstrom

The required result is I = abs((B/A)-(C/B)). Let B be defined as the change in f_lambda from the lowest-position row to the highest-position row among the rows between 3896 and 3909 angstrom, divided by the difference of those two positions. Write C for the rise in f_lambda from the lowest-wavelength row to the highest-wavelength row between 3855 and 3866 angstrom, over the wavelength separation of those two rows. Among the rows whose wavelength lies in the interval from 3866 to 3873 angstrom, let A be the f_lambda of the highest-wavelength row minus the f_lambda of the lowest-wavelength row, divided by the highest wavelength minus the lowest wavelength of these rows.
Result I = 12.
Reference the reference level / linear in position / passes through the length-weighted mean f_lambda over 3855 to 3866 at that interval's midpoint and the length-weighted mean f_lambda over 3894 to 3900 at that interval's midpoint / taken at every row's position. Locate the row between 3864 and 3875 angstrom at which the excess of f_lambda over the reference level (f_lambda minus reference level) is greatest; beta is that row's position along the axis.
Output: 3868.55 angstrom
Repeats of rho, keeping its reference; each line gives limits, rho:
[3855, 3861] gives 0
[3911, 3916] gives 18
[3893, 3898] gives 9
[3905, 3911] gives 5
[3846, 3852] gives 0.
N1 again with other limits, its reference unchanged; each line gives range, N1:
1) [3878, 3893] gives 3891.78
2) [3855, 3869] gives 3856.10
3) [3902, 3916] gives 3902.55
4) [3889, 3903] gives 3891.78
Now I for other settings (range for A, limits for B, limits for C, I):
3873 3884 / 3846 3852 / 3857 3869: 4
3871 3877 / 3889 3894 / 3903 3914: 11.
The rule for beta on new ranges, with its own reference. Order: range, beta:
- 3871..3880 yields 3872.12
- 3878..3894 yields 3888.20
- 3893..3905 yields 3900.75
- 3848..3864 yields 3863.21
